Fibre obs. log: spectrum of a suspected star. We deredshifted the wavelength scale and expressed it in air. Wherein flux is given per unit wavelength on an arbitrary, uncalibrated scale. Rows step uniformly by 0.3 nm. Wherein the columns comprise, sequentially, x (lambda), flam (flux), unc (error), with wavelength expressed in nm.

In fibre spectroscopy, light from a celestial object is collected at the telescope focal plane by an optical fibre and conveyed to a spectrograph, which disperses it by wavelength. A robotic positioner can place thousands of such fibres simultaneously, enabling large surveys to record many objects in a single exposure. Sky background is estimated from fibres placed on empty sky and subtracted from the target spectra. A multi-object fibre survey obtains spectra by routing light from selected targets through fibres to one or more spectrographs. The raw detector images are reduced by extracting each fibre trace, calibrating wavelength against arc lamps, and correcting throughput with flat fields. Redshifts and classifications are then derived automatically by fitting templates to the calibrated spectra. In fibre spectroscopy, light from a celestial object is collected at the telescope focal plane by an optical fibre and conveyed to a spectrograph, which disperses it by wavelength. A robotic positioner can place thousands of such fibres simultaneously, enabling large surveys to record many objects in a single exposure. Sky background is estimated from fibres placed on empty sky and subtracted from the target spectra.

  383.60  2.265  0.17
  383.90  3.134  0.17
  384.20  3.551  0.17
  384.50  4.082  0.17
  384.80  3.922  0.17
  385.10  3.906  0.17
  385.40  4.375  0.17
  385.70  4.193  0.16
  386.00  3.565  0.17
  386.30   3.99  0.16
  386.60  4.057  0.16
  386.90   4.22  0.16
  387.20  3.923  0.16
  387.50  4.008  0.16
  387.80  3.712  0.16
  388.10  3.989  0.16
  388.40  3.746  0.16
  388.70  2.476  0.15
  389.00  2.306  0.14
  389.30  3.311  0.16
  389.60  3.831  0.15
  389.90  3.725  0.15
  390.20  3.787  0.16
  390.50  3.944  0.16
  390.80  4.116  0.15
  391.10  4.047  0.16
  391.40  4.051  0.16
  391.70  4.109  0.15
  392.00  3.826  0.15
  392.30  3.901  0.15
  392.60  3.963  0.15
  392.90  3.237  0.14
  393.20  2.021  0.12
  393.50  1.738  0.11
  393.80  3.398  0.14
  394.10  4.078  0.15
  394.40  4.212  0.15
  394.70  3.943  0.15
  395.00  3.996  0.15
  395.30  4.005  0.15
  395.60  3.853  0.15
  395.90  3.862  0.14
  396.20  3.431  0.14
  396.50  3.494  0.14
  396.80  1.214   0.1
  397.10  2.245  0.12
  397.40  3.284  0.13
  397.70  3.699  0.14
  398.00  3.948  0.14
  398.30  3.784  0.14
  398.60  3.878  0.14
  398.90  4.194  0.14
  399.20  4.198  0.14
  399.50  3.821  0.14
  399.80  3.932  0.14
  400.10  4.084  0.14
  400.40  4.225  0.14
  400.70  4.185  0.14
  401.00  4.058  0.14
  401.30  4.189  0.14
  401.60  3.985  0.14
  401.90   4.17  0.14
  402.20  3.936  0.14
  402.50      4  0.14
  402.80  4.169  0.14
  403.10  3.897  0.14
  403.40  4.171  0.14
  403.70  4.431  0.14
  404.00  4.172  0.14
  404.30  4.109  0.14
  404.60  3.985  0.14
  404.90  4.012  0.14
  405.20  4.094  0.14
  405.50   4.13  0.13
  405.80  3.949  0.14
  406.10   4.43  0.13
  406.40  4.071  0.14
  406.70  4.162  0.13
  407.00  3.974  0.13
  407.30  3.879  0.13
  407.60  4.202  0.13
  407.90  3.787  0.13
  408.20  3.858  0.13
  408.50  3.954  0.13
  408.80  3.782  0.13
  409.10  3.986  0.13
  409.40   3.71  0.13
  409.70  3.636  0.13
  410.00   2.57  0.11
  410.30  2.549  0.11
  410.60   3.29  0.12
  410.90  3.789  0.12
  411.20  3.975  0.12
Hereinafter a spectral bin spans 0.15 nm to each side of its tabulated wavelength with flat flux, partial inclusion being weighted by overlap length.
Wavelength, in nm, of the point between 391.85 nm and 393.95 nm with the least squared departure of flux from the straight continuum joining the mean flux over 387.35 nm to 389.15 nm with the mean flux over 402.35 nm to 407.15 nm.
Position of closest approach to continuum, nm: 393.80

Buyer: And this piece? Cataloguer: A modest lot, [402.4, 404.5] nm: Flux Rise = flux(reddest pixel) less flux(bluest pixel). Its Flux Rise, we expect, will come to 0.11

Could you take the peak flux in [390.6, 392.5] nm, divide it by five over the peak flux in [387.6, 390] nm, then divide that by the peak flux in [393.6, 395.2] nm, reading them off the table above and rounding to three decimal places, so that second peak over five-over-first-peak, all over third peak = 0.780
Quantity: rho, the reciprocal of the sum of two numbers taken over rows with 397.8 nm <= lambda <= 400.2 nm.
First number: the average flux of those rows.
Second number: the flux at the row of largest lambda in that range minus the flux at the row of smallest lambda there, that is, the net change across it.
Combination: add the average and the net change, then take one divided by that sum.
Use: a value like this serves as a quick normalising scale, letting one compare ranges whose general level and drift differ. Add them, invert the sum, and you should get 0.24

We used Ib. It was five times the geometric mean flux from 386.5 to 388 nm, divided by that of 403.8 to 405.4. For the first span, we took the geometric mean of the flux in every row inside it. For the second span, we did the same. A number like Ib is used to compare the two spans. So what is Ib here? 4.9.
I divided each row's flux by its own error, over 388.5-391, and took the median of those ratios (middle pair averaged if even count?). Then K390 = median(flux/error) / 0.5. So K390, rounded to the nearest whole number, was 48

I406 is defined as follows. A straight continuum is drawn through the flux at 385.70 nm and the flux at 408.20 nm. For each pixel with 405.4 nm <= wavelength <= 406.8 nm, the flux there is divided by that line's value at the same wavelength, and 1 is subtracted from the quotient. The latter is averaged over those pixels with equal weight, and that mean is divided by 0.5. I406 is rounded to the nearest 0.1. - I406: 0.1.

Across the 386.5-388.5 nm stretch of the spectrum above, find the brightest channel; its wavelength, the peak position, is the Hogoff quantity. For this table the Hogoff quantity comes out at 386.90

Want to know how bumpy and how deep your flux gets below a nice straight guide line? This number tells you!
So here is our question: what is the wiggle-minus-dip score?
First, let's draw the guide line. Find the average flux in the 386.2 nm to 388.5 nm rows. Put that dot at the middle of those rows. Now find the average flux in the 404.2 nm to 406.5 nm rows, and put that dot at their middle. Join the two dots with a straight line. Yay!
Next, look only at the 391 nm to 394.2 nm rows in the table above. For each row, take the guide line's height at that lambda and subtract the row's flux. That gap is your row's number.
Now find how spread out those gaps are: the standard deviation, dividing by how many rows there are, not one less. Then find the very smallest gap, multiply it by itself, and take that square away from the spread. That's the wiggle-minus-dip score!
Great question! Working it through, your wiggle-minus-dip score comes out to 0.80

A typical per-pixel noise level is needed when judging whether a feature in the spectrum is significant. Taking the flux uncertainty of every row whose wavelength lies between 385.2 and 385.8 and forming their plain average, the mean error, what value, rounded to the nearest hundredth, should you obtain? 0.17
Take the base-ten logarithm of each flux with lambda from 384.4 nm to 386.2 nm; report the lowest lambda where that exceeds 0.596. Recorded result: 384.50 nm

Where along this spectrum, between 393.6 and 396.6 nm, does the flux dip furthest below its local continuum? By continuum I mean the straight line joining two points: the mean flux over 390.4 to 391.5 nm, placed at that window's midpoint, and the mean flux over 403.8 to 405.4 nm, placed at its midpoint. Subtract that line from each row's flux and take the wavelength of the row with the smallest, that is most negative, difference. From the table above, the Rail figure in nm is 393.80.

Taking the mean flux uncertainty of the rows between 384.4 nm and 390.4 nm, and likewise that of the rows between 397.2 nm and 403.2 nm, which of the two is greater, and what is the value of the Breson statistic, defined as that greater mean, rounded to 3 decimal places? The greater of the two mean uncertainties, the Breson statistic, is 0.160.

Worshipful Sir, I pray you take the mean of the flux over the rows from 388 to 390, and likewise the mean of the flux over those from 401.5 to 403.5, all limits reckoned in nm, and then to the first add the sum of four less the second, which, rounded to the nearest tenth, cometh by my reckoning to 3.3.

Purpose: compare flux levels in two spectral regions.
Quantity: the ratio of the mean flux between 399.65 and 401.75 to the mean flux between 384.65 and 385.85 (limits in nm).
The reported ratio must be 1.00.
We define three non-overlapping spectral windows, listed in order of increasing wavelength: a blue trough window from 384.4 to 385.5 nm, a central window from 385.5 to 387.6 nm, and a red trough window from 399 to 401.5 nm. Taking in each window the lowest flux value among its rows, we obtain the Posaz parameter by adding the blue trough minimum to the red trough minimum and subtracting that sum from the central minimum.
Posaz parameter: -4.2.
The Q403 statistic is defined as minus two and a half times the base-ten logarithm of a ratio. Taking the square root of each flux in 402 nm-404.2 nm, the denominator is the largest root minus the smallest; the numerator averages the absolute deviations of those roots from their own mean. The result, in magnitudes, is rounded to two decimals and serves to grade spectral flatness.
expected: 1.43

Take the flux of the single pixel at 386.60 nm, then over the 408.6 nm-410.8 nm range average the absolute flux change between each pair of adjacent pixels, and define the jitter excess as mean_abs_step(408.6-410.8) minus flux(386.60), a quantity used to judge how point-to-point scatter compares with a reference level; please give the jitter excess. -3.66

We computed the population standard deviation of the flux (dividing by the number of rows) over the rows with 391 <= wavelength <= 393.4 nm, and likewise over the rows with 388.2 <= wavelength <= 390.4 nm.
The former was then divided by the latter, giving 1.1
